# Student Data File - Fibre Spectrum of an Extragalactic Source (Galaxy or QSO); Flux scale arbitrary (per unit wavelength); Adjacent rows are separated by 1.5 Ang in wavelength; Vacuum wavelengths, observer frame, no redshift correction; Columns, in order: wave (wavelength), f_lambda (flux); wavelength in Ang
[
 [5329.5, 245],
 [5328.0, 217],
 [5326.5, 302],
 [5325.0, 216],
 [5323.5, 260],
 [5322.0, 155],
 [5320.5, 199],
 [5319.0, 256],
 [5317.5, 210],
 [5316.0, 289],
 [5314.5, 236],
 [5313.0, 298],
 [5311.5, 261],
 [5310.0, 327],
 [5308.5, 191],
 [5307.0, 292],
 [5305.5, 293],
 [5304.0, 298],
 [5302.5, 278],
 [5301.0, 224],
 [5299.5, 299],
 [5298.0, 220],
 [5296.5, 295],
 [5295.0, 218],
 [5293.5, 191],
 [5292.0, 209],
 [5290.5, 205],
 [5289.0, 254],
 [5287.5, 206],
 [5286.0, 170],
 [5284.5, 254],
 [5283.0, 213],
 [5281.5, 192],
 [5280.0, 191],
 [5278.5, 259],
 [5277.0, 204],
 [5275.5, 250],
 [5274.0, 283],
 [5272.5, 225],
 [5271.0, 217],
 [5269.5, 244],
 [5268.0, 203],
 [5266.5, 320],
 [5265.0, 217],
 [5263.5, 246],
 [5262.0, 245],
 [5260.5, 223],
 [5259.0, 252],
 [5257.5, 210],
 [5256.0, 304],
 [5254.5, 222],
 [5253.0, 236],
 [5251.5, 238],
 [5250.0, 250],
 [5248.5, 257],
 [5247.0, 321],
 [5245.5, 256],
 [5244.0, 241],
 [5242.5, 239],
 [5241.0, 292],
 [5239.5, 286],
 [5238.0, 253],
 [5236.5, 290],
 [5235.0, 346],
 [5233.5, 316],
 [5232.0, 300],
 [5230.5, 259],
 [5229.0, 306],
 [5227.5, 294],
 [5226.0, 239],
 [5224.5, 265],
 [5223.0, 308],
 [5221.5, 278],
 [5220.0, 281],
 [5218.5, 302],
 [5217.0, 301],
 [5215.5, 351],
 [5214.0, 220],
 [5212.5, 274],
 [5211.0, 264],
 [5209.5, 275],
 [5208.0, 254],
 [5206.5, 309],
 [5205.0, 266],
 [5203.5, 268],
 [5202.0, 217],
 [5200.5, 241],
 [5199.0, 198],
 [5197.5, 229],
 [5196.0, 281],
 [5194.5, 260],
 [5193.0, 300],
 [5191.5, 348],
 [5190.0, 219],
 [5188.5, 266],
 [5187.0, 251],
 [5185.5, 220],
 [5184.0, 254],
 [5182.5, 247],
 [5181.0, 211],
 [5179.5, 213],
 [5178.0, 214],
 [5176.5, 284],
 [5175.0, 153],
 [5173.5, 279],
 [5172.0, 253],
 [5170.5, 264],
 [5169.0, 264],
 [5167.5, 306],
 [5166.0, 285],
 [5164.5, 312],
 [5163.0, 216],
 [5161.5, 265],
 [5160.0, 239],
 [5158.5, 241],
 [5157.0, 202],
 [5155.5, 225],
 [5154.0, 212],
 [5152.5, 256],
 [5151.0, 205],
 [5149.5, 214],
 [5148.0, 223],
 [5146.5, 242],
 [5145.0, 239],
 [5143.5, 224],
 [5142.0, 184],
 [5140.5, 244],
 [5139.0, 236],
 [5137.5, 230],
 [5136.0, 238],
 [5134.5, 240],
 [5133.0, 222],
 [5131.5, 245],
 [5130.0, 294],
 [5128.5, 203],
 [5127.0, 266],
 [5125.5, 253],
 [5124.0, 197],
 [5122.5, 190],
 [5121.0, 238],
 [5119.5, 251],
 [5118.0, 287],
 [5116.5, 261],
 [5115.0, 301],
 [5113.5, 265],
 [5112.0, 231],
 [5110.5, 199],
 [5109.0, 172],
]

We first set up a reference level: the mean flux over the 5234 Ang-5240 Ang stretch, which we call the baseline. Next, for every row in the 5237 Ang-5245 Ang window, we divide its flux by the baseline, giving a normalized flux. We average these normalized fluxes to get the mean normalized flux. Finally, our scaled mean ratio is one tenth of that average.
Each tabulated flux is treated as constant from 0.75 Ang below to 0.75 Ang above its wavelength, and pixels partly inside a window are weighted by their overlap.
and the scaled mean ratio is 0.089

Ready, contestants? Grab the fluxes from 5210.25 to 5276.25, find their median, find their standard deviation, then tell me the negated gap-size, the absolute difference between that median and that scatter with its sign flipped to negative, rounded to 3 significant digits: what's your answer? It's -221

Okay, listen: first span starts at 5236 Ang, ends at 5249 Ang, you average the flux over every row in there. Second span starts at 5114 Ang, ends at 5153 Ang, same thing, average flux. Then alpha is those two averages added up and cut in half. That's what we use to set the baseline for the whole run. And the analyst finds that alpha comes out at 254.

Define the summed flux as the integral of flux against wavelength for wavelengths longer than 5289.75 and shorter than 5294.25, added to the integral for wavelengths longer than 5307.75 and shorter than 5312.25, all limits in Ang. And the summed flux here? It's 2076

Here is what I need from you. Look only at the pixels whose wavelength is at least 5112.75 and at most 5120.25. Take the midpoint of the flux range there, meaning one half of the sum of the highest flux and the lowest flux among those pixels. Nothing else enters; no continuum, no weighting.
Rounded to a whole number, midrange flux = 276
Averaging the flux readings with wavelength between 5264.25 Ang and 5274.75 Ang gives 244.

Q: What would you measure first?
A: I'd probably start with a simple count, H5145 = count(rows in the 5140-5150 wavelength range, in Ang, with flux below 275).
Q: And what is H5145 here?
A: 7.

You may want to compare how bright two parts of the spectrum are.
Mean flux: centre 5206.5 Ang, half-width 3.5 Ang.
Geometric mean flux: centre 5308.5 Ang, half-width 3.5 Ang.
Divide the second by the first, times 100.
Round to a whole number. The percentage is 98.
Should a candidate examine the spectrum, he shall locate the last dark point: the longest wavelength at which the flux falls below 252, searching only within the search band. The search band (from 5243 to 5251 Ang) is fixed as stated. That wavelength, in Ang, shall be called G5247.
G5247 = 5250.0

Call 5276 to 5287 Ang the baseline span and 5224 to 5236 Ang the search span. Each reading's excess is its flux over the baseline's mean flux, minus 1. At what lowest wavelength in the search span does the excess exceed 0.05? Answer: 5224.5 Ang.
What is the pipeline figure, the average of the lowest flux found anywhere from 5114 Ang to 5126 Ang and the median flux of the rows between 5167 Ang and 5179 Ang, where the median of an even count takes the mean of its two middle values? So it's 227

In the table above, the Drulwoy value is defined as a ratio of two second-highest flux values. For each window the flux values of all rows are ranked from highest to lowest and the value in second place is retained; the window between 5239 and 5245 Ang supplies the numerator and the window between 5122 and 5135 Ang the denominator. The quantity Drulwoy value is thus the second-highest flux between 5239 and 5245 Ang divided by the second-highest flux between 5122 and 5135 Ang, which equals 1.08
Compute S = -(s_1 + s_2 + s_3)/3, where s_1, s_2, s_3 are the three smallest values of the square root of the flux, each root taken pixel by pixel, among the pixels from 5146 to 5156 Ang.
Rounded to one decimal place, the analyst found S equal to -14.5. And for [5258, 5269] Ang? -14.6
